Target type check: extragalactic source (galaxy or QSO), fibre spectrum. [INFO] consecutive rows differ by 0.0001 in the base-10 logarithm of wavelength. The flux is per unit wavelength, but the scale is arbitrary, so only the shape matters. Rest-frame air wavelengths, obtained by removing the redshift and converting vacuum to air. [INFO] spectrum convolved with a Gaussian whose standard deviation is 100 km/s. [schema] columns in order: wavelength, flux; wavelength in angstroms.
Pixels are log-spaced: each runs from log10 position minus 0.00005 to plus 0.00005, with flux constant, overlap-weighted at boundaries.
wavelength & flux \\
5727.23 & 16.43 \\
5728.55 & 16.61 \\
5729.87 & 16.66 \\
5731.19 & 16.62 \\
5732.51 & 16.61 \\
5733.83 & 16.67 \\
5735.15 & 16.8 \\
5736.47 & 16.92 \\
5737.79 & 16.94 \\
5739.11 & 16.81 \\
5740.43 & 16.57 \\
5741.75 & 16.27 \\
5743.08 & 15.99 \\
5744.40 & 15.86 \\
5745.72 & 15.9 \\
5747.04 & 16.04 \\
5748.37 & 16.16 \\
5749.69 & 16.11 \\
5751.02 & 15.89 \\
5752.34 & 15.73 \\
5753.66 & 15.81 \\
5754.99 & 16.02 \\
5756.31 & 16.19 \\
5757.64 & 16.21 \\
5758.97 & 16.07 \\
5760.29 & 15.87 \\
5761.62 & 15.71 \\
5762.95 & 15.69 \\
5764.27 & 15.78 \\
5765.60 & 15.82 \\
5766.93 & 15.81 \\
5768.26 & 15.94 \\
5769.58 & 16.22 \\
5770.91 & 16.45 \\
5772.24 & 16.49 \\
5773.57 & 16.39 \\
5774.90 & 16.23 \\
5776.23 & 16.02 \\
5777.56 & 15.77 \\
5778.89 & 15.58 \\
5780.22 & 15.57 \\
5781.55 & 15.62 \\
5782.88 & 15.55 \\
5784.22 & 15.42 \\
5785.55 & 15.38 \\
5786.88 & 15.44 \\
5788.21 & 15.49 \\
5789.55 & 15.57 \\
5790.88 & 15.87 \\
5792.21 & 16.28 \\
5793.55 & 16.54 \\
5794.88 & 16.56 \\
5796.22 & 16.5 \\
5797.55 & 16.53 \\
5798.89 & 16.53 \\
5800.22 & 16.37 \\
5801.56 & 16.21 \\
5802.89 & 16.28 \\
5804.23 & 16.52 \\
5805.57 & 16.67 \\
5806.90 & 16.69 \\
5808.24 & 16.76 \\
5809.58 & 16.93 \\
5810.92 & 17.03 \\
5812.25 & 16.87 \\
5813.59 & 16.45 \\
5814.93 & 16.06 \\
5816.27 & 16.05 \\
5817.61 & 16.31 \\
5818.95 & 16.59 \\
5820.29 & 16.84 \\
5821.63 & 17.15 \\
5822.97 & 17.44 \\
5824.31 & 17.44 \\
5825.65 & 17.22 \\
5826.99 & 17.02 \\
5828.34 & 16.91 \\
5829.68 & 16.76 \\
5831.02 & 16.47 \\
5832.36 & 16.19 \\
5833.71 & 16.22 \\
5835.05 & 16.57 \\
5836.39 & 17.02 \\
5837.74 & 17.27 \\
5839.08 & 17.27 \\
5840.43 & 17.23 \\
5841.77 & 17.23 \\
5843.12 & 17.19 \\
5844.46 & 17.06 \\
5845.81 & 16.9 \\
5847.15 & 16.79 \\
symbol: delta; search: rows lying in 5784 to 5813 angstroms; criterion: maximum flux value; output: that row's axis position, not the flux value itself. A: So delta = 5810.92 angstroms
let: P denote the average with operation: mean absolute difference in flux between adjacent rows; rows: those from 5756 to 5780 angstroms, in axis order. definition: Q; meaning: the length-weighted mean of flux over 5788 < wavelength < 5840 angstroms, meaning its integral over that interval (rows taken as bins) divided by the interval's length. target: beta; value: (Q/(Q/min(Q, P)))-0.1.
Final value 0.034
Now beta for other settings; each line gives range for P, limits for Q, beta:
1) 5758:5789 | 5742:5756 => 0.015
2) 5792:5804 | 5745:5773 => -0.005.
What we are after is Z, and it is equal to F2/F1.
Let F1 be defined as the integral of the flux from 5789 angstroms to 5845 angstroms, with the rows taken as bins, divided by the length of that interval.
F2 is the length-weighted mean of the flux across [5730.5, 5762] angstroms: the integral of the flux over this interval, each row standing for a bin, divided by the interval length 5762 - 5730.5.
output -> 0.97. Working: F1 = 16.7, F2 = 16.2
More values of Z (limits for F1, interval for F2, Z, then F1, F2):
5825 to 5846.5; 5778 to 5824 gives 0.96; 16.9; 16.3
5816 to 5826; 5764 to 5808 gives 0.95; 16.9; 16.1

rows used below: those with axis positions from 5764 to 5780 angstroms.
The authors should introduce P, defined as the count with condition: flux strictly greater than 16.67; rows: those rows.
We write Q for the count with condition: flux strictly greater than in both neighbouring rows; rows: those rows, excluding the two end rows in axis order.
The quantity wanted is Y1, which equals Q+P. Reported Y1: 2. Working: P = 0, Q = 2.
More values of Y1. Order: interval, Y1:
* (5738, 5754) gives 2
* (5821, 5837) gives 8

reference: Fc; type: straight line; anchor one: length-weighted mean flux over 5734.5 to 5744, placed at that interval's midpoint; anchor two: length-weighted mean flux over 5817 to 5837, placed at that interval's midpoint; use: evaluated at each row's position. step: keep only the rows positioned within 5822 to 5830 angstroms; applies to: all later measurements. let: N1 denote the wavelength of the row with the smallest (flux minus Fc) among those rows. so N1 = 5829.68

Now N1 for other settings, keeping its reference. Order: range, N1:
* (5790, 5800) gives 5790.88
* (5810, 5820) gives 5816.27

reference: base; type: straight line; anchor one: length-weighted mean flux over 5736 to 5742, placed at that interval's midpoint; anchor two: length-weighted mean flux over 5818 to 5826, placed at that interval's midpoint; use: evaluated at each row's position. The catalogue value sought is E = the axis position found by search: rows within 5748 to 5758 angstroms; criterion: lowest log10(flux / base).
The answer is 5752.34 angstroms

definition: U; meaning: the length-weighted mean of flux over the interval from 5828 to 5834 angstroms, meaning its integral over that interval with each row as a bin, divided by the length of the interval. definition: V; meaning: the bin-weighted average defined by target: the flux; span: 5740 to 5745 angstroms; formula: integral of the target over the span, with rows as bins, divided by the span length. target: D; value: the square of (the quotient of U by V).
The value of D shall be 1.05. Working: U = 16.5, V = 16.1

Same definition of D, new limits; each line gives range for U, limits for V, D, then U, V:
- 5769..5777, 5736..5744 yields 0.97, 16.3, 16.6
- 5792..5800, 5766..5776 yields 1.04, 16.5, 16.2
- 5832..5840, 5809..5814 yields 0.99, 16.8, 16.9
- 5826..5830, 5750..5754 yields 1.14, 16.9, 15.8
